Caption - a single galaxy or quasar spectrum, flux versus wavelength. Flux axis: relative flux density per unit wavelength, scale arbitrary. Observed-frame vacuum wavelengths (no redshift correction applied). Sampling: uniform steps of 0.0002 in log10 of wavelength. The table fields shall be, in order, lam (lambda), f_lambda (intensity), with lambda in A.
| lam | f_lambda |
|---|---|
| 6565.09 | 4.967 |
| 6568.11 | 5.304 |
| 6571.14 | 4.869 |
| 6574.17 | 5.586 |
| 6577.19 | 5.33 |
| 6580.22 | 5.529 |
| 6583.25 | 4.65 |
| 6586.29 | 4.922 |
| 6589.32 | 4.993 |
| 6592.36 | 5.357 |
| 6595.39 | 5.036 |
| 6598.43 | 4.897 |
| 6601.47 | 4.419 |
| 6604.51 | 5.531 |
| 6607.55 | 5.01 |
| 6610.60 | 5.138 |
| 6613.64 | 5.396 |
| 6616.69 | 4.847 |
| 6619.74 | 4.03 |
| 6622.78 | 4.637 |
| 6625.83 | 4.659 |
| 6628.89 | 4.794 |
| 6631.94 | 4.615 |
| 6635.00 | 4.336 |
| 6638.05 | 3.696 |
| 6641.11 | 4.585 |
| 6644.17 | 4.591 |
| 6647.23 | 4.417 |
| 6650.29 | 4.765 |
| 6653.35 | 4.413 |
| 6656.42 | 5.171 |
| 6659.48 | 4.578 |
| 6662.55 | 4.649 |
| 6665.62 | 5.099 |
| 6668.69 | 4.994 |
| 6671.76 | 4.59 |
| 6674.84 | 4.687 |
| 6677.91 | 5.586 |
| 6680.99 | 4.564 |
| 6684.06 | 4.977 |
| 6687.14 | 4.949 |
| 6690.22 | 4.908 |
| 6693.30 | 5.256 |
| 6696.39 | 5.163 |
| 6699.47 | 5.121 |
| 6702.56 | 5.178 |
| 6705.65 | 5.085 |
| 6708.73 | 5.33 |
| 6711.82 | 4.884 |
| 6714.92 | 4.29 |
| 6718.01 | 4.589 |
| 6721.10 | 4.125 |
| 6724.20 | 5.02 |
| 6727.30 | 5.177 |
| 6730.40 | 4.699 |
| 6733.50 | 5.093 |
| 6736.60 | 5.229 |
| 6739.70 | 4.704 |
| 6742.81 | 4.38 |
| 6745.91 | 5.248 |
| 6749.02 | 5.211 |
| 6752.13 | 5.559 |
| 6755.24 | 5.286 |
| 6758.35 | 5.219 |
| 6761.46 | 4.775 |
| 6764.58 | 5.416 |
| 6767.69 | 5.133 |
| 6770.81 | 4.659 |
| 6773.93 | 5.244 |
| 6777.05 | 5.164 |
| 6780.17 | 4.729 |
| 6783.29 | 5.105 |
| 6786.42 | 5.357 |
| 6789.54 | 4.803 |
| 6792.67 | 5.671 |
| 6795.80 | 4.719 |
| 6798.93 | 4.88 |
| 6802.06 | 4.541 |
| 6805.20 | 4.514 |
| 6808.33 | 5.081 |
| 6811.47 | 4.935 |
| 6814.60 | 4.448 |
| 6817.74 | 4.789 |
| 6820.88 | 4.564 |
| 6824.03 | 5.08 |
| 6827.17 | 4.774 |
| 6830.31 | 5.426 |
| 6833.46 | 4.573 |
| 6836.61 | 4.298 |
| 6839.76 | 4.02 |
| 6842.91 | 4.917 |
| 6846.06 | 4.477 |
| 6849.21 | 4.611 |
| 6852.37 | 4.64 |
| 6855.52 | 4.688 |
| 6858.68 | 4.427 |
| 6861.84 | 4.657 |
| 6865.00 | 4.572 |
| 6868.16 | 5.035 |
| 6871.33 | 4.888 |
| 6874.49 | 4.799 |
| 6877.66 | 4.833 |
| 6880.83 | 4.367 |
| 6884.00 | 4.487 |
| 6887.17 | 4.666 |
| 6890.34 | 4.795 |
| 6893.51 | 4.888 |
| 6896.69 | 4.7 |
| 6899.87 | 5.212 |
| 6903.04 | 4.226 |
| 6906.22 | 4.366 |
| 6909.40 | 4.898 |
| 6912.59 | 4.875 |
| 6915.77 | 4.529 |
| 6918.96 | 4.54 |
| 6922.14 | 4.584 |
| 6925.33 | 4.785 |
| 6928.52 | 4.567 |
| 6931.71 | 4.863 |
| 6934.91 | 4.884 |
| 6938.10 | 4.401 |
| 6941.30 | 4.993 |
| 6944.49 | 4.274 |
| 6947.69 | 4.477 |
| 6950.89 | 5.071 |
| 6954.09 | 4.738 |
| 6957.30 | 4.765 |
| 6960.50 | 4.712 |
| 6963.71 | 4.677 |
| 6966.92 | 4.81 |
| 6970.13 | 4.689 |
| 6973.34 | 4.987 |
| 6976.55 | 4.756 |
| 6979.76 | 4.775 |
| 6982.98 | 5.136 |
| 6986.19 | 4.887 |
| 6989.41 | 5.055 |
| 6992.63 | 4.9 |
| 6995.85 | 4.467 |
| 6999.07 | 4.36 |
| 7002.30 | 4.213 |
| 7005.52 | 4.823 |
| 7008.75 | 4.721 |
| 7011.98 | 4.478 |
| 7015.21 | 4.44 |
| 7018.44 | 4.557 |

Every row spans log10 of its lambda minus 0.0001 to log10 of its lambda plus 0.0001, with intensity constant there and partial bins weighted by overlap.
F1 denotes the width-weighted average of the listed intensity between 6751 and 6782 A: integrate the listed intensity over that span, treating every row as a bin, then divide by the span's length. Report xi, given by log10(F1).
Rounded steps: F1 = 5.1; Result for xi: 0.709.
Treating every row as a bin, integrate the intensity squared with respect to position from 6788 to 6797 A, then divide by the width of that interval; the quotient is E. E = 26.0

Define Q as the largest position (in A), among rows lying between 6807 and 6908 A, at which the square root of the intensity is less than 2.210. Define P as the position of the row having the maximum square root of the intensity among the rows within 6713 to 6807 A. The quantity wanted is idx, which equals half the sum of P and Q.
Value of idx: 6849.4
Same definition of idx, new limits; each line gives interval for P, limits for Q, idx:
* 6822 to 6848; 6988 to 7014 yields 6921.1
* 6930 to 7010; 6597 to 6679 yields 6828.9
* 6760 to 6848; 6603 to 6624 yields 6707.7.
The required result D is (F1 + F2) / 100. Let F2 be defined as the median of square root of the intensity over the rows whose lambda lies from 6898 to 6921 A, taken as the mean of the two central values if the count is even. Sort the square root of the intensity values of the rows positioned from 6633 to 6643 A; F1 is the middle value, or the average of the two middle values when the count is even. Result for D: 0.0421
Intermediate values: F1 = 2.08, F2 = 2.13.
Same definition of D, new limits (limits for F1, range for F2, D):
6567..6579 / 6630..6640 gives 0.0439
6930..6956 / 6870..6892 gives 0.0438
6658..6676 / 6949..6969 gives 0.0434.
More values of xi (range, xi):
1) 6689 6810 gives 0.698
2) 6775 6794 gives 0.711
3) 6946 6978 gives 0.678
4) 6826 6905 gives 0.670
